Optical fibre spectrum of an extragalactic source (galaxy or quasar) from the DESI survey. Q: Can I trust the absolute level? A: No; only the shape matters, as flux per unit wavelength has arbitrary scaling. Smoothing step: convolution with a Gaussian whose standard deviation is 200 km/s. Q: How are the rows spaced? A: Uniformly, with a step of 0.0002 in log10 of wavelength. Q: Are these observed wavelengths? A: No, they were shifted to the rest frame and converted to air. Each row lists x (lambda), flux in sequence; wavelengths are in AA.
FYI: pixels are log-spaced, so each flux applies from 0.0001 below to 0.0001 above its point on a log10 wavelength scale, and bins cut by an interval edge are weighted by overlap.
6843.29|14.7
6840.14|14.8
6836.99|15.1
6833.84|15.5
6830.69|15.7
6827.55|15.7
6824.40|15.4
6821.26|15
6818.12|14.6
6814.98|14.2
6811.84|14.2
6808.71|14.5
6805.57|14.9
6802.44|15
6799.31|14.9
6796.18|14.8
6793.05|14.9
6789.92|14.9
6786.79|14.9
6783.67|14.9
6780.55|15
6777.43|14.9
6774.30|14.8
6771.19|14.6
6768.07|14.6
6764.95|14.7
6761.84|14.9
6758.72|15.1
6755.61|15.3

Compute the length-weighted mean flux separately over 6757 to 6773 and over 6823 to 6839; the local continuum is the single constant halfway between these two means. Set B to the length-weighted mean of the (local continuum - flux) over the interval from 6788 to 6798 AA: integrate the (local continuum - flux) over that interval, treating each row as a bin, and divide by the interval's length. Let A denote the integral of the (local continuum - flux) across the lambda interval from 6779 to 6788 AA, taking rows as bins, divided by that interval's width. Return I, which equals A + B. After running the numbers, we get 0.44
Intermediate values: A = 0.19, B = 0.25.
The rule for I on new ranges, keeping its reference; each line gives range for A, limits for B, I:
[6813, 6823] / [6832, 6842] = 0.51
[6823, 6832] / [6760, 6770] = -0.10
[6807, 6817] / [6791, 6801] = 1.05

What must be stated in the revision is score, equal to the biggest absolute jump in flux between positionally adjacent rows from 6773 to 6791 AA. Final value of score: 0.10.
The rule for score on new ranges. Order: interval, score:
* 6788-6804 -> 0.10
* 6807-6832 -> 0.40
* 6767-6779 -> 0.20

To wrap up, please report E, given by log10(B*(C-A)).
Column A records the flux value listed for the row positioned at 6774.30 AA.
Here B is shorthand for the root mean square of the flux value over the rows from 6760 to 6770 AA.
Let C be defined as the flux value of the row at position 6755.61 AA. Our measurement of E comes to 0.87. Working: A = 14.8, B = 14.7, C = 15.3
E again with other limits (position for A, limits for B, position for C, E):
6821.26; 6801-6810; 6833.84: 0.87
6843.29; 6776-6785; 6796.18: 0.17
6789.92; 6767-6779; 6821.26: 0.17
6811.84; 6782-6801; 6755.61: 1.21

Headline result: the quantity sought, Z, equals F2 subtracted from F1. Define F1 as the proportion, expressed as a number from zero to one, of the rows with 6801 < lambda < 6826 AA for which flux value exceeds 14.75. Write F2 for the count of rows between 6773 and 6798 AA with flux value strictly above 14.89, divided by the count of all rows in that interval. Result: -0.25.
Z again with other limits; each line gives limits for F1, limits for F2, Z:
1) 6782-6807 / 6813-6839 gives 0.25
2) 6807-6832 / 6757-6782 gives 0.00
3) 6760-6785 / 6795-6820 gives 0.25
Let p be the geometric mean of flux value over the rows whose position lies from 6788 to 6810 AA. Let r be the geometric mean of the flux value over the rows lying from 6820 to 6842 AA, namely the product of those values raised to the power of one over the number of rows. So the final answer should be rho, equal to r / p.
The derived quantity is 1.03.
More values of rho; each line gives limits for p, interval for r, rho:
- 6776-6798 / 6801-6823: 0.98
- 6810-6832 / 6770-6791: 0.99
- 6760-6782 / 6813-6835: 1.02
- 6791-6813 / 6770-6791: 1.01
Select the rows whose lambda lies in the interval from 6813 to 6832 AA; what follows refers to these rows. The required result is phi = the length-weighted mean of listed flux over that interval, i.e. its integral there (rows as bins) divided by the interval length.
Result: 15.1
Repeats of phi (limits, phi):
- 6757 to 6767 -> 14.9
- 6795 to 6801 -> 14.9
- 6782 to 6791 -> 14.9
